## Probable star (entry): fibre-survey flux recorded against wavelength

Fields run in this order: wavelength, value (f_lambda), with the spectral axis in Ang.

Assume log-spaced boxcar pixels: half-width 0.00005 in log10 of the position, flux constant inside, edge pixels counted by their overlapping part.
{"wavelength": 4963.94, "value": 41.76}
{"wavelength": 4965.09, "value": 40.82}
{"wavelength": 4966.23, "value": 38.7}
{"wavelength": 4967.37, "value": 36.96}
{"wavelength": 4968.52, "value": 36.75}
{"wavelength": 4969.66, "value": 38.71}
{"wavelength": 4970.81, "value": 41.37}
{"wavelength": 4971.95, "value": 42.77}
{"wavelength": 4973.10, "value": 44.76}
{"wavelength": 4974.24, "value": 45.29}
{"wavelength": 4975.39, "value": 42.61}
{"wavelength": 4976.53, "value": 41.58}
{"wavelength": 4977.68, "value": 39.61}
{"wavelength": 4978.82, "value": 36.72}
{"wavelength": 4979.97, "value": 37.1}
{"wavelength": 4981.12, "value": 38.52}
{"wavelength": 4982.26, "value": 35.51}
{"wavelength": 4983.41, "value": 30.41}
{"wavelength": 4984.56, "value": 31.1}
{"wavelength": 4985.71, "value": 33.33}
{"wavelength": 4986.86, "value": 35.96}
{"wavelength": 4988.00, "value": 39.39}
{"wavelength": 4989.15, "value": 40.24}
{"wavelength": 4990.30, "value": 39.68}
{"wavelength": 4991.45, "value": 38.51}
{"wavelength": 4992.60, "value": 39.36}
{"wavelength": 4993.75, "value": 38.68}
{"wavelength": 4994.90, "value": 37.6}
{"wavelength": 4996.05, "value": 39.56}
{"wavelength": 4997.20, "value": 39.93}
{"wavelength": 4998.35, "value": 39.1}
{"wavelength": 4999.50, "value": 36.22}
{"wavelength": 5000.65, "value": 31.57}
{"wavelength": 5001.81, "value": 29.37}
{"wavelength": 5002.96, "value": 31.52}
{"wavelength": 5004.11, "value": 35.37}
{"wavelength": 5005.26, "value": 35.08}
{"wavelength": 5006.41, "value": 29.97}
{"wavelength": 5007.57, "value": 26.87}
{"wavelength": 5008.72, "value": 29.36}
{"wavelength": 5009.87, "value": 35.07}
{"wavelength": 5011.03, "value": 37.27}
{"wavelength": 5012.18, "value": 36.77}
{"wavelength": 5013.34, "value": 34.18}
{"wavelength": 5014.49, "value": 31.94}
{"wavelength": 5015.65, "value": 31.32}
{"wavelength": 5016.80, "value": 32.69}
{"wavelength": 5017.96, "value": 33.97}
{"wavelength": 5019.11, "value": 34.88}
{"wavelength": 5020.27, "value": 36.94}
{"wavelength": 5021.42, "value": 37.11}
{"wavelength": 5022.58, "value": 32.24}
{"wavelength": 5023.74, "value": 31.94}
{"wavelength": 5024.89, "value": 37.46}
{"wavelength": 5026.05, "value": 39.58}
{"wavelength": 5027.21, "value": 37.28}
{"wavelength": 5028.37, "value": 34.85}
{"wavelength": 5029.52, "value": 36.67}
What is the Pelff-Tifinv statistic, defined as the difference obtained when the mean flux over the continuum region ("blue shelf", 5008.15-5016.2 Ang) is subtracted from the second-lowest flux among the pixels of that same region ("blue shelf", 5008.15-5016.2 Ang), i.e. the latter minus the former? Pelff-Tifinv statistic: -2.4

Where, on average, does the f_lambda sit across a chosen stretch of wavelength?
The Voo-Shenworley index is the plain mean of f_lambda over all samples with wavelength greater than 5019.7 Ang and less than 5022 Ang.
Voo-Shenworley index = 37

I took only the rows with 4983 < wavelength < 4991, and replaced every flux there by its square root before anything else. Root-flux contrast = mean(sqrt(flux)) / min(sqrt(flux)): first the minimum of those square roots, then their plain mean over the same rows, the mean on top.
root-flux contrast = 1.08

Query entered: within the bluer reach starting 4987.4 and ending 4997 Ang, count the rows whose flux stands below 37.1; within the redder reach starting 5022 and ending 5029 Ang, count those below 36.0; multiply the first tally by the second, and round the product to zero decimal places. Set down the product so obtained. 0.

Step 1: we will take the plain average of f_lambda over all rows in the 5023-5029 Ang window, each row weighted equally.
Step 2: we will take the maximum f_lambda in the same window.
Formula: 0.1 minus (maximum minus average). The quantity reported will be -3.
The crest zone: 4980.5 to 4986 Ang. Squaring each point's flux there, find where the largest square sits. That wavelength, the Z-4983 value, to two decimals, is 4981.12 Ang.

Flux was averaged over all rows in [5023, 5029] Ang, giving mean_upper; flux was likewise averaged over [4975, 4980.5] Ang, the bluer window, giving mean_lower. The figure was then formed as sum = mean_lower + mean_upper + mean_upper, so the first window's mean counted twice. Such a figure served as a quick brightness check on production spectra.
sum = 112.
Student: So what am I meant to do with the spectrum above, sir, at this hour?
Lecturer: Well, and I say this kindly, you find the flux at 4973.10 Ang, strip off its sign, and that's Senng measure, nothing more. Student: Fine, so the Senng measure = 45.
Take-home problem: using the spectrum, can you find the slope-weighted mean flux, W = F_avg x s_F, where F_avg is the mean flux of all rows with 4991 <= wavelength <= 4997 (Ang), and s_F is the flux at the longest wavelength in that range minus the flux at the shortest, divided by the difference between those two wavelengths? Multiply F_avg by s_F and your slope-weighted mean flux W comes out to 9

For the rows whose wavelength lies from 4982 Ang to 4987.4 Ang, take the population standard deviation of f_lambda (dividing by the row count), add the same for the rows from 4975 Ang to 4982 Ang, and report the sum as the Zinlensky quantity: 4.4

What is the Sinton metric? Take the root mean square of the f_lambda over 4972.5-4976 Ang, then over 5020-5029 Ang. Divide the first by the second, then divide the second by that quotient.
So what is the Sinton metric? 29.3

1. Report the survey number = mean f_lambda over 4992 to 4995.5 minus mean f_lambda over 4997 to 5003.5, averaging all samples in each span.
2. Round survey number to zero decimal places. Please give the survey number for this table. 4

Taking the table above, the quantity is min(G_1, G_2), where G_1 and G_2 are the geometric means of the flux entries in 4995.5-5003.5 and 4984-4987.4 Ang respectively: 33.4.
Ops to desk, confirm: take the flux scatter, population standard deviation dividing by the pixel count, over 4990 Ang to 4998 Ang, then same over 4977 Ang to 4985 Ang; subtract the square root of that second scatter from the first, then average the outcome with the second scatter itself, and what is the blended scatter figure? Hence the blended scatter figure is 1.12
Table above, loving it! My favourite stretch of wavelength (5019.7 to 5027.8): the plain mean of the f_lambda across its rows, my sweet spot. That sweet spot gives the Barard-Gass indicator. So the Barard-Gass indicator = 36.1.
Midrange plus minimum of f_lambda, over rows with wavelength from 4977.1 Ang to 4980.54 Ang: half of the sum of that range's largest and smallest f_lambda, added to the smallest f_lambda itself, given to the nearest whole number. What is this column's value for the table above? 75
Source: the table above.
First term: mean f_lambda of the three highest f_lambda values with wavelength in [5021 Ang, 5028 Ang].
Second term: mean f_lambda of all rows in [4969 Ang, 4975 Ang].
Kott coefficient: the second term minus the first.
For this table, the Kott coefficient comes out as 4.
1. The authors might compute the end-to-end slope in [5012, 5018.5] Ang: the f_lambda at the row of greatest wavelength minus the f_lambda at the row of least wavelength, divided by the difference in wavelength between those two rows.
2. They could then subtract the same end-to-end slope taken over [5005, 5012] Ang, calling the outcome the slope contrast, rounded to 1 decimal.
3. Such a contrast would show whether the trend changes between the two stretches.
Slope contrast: -0.9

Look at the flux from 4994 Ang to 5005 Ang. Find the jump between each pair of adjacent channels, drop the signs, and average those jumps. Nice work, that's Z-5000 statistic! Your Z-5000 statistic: 2.4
